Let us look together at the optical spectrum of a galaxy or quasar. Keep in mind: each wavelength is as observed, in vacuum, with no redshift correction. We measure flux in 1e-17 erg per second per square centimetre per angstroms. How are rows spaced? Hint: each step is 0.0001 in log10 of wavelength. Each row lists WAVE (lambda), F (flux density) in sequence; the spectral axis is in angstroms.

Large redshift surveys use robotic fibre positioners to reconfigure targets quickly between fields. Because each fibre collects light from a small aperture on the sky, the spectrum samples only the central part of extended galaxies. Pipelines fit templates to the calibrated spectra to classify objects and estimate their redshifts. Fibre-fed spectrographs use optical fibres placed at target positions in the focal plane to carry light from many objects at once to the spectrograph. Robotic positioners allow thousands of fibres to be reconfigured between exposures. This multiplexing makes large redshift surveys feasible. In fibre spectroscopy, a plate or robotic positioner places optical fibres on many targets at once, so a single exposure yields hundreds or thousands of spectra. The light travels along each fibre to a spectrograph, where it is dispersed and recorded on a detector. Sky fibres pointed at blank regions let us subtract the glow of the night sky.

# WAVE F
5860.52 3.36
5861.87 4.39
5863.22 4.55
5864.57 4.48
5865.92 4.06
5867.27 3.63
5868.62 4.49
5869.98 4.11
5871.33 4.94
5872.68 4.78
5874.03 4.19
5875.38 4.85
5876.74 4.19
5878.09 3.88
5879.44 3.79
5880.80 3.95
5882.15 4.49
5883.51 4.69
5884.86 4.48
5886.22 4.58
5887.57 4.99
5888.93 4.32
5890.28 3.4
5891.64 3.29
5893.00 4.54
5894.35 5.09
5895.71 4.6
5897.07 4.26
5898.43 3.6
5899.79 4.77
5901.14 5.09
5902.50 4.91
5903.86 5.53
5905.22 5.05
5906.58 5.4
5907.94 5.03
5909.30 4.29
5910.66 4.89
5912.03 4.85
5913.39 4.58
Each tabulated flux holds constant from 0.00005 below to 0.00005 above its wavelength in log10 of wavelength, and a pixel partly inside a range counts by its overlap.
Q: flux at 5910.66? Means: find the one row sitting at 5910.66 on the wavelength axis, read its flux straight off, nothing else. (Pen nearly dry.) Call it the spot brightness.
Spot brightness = 4.89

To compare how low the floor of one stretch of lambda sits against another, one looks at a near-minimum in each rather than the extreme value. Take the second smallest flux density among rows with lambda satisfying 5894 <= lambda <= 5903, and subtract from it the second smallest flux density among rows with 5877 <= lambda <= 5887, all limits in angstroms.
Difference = 0.4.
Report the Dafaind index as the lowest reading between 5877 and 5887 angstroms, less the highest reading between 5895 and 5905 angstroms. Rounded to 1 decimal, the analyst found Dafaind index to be -1.7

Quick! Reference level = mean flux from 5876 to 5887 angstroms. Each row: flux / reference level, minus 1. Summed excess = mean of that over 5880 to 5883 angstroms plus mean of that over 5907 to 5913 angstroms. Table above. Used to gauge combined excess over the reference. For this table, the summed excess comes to 0.11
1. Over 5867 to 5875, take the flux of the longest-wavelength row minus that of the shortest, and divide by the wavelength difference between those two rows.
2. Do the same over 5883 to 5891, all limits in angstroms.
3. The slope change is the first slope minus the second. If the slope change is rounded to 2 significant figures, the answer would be 0.27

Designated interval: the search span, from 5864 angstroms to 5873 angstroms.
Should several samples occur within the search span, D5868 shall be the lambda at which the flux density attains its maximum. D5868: 5871.33 angstroms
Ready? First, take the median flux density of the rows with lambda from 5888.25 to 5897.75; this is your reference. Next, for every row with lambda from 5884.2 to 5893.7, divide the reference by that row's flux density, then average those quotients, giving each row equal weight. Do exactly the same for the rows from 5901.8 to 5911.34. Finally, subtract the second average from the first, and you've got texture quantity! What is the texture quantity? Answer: 0.18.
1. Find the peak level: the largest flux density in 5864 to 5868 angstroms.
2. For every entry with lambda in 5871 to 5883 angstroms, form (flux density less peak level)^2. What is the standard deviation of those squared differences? 0.15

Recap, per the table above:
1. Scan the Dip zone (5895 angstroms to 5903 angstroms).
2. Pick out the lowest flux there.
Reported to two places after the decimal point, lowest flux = 3.60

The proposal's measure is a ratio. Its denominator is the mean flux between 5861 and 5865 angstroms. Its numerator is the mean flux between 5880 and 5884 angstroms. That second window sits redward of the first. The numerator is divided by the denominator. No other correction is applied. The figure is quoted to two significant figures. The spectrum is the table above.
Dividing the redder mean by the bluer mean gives 0.98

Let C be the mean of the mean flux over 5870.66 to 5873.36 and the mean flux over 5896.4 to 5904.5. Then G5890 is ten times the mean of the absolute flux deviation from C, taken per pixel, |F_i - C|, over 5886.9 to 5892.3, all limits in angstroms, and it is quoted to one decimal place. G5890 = 8.8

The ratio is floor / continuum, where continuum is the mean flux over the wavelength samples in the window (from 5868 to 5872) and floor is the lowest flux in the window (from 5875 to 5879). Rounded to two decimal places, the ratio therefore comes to 0.86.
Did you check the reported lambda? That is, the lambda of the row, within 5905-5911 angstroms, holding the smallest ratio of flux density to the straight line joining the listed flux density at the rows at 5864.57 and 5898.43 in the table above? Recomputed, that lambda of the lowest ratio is 5909.30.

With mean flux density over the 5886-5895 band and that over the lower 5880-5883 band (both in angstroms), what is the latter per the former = 0.98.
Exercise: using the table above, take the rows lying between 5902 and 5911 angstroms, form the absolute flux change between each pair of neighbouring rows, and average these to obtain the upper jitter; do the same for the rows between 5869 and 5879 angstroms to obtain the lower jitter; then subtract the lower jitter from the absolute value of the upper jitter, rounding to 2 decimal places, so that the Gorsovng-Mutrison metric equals -0.01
